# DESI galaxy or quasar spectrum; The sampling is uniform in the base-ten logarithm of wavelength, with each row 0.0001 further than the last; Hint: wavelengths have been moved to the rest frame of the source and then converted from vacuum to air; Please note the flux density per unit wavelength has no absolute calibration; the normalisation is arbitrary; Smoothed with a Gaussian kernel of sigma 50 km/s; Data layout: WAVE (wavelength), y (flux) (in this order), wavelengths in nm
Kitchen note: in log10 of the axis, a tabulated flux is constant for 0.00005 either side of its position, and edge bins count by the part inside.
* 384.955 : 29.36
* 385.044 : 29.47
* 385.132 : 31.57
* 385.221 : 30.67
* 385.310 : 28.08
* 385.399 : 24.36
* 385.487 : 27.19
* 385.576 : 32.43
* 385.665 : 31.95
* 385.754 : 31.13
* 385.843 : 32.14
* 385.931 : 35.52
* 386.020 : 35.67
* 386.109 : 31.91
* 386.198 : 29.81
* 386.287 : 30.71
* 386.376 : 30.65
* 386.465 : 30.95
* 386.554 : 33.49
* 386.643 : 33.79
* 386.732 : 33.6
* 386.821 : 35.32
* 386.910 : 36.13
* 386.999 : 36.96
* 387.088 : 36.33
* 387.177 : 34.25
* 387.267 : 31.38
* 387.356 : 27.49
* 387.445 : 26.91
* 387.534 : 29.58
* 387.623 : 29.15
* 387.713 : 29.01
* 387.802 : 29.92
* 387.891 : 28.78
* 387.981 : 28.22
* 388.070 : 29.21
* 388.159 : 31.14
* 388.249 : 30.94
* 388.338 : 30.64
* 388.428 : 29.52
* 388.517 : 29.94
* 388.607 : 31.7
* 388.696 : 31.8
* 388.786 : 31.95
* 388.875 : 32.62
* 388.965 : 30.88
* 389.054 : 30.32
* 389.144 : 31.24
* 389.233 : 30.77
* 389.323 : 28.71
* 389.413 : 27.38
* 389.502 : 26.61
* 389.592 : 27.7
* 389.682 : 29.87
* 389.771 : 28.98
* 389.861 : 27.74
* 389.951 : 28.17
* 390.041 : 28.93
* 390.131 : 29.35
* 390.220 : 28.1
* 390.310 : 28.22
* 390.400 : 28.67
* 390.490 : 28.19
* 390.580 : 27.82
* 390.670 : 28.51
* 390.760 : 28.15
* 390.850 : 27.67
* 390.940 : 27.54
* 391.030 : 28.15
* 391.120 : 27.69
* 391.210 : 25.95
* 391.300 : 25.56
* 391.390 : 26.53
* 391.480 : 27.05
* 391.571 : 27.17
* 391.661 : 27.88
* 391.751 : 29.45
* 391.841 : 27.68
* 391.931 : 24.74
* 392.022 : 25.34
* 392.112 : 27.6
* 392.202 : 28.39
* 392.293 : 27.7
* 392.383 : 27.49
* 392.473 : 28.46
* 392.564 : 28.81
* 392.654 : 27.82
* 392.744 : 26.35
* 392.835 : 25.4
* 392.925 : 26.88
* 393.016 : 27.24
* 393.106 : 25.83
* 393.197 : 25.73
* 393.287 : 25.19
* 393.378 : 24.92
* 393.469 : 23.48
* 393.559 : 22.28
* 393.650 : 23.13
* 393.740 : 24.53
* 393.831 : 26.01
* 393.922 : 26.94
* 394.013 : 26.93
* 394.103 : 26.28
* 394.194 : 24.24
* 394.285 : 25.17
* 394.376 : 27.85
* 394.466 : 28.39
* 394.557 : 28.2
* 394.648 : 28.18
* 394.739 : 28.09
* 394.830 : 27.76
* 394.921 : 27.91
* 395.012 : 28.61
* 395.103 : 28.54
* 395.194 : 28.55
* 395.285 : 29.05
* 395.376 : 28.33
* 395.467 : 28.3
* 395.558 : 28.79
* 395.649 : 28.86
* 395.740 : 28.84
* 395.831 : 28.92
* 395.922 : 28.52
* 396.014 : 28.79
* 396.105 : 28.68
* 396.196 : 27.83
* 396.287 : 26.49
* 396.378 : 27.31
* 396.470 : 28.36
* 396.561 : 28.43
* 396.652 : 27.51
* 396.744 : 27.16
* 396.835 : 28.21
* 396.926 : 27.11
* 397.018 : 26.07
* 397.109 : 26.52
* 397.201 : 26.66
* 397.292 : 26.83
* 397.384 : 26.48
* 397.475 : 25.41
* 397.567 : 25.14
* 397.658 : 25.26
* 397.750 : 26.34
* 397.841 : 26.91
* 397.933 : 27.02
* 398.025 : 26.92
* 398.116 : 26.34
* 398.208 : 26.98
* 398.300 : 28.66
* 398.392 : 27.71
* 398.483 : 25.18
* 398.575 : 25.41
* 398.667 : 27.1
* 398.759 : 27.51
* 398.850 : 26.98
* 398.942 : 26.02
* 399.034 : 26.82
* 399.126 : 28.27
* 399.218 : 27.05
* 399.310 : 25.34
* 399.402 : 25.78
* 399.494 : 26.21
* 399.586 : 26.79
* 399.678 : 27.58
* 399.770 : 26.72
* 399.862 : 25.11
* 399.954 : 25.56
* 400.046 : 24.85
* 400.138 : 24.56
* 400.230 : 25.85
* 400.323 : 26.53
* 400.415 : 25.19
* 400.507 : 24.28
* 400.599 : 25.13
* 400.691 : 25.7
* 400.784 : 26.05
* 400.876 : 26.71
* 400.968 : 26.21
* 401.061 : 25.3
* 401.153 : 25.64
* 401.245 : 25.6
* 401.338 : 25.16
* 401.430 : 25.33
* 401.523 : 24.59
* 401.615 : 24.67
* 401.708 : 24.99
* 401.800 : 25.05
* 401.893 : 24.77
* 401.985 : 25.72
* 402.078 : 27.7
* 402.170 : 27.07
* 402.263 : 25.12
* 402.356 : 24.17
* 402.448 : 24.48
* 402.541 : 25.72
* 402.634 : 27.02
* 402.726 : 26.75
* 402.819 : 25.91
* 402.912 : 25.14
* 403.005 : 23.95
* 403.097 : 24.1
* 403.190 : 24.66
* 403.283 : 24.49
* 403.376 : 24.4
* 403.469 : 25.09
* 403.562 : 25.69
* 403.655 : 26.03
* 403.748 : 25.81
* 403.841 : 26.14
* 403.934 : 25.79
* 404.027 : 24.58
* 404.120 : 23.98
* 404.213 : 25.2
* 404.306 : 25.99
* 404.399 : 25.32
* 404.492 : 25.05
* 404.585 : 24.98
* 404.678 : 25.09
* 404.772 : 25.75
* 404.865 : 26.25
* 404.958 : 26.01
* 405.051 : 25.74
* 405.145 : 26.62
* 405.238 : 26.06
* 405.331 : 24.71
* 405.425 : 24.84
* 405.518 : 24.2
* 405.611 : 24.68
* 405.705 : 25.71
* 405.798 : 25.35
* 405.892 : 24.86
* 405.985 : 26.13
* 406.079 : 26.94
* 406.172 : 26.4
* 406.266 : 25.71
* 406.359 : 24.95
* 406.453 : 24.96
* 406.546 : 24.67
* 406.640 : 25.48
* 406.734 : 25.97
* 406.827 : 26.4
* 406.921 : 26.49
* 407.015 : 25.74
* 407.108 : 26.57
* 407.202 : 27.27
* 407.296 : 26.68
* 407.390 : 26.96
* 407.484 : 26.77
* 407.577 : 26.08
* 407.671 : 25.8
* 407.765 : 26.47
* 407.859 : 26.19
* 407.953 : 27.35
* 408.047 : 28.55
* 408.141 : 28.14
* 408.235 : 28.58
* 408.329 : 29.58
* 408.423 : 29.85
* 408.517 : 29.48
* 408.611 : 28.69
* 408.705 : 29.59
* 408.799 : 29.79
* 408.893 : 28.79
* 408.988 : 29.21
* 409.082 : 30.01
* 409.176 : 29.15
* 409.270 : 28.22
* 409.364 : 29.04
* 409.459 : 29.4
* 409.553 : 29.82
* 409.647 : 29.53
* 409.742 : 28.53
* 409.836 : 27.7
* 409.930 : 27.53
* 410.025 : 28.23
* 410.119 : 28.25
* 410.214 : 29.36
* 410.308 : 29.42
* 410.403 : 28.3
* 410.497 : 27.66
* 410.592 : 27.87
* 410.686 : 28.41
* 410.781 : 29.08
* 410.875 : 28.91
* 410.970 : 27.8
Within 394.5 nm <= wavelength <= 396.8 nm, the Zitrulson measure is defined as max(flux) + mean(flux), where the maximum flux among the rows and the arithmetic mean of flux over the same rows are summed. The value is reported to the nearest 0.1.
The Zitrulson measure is 57.3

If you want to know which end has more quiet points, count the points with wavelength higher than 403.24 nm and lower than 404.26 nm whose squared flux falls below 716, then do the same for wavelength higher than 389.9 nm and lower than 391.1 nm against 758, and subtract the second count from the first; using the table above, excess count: 11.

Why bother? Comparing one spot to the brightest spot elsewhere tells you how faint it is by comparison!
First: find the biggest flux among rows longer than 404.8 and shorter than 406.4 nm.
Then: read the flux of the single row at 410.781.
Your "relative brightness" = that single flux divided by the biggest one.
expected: 1.08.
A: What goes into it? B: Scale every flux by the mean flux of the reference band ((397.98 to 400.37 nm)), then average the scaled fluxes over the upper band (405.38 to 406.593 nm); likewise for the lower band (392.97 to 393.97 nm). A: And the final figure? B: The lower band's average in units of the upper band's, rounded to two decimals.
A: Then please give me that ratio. 0.99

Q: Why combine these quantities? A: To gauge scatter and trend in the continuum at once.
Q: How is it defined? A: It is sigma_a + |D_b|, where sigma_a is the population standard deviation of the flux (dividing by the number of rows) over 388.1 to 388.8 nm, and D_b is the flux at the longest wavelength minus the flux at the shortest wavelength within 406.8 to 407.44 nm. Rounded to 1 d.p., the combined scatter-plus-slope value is 1.4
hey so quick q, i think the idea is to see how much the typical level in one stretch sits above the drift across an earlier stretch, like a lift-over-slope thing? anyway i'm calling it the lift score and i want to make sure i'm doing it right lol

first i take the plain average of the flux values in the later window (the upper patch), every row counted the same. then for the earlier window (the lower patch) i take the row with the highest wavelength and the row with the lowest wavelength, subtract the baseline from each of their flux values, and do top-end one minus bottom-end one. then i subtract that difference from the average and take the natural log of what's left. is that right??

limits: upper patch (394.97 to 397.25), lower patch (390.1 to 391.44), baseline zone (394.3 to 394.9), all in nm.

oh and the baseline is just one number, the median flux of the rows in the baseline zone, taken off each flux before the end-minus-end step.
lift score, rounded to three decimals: 3.429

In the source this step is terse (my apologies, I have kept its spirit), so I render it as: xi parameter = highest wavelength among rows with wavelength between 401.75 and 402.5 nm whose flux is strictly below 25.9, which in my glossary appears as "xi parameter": 402.448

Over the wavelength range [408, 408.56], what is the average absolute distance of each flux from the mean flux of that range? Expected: 0.61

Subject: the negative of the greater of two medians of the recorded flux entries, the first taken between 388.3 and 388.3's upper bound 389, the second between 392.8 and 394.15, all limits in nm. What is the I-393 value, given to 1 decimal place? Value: -31.3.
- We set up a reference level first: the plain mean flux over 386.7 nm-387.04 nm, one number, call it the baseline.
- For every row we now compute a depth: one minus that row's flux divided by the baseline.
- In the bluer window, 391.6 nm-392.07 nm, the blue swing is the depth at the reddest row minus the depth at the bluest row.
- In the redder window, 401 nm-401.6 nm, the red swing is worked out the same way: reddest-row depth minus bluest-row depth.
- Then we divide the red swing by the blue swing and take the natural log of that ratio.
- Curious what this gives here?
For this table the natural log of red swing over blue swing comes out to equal -1.3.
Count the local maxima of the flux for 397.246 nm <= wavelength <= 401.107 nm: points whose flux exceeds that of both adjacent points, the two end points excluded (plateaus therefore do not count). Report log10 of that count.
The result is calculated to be 0.9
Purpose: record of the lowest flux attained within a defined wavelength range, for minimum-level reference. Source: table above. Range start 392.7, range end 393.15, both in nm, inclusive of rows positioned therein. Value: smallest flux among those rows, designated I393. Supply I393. 25.4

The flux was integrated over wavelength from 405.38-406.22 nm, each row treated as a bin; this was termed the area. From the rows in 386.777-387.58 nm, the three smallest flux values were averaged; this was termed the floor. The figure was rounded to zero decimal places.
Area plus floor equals 49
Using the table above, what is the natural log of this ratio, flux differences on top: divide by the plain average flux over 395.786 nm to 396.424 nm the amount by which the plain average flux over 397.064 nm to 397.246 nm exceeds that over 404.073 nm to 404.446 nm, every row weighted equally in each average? -3.0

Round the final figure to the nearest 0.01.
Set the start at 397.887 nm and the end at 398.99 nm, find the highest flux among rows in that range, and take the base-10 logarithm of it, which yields 1.46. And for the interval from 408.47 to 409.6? 1.48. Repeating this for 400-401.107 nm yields 1.43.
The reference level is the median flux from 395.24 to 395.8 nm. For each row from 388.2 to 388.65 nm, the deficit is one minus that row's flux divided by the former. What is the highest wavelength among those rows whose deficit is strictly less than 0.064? 388.607 nm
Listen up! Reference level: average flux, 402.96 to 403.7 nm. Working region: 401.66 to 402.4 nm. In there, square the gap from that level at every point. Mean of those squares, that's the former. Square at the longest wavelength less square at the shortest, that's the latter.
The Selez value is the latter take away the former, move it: -1.5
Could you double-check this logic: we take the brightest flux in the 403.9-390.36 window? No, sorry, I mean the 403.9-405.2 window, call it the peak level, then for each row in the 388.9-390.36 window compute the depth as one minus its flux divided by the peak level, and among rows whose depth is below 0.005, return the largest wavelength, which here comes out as 390.310 nm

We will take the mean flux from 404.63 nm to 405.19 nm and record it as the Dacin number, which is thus 25.9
